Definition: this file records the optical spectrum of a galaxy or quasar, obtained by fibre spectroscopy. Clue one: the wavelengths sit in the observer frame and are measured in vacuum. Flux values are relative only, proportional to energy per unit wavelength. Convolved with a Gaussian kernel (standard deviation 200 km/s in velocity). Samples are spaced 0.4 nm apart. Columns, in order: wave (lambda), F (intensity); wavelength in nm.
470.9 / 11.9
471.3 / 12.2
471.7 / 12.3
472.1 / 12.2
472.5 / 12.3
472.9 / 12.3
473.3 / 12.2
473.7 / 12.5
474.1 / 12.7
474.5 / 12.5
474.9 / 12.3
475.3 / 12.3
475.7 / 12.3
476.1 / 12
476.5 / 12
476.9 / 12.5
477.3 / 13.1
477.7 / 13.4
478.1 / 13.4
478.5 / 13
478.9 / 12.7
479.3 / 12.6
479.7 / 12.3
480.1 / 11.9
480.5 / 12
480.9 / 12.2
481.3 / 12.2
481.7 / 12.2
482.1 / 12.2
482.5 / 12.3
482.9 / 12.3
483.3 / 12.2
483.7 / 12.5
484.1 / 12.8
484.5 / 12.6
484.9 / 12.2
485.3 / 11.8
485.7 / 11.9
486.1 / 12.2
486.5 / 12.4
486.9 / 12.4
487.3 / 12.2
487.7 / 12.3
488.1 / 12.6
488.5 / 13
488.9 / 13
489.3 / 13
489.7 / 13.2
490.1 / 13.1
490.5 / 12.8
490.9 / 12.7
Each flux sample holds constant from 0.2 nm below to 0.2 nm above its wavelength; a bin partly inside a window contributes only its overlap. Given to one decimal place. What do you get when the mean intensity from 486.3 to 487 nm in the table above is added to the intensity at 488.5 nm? 25.4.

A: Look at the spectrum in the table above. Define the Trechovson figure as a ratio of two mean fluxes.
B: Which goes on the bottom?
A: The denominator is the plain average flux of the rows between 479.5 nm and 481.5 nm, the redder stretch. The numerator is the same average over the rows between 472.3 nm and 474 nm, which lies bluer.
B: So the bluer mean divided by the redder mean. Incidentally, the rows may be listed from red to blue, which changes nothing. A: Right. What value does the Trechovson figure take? 1.02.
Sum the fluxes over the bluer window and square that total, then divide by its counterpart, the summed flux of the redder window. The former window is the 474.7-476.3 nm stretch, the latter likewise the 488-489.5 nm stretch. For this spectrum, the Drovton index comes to 46.3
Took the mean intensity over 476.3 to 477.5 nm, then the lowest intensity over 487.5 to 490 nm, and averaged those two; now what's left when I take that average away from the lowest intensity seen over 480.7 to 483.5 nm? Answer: -0.2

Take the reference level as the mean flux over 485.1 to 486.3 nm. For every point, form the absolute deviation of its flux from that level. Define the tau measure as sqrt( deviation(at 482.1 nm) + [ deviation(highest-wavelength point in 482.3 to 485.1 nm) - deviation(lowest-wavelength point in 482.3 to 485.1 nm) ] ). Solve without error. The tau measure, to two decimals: 0.37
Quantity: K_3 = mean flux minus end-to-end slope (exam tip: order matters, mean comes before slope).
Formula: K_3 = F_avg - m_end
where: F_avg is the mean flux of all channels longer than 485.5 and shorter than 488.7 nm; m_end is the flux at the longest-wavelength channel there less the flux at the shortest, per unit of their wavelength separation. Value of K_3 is 12.0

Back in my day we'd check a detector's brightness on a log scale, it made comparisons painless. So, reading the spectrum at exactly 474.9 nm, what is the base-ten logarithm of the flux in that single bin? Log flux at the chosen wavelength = 1.09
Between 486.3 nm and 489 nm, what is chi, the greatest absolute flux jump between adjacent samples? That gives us 0.40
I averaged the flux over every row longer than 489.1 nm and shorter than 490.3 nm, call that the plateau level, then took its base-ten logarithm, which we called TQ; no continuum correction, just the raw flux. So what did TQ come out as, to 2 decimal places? 1.12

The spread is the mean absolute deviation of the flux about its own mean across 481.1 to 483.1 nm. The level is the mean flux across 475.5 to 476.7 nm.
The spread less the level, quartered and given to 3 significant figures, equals -3.01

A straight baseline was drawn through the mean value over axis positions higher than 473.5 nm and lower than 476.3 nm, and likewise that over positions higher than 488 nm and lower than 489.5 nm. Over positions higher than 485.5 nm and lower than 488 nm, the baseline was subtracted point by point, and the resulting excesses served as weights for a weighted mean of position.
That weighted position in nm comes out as 486.62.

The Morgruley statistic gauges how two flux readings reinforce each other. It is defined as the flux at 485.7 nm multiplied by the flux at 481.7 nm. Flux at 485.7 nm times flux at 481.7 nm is 145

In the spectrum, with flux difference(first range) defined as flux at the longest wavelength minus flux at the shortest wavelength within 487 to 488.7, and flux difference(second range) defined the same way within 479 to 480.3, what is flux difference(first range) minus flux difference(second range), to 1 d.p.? 1.5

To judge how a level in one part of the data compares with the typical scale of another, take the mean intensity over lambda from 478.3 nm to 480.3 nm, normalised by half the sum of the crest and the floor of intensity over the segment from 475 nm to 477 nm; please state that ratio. 1.02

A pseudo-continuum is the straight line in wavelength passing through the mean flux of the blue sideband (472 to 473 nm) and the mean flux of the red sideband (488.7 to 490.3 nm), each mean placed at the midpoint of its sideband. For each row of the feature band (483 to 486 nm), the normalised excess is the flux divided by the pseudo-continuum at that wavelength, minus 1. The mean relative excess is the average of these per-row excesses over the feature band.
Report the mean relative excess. -0.04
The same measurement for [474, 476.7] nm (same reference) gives -0.01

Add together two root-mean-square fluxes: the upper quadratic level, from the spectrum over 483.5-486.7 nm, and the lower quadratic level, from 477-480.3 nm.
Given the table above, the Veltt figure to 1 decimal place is 25.1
